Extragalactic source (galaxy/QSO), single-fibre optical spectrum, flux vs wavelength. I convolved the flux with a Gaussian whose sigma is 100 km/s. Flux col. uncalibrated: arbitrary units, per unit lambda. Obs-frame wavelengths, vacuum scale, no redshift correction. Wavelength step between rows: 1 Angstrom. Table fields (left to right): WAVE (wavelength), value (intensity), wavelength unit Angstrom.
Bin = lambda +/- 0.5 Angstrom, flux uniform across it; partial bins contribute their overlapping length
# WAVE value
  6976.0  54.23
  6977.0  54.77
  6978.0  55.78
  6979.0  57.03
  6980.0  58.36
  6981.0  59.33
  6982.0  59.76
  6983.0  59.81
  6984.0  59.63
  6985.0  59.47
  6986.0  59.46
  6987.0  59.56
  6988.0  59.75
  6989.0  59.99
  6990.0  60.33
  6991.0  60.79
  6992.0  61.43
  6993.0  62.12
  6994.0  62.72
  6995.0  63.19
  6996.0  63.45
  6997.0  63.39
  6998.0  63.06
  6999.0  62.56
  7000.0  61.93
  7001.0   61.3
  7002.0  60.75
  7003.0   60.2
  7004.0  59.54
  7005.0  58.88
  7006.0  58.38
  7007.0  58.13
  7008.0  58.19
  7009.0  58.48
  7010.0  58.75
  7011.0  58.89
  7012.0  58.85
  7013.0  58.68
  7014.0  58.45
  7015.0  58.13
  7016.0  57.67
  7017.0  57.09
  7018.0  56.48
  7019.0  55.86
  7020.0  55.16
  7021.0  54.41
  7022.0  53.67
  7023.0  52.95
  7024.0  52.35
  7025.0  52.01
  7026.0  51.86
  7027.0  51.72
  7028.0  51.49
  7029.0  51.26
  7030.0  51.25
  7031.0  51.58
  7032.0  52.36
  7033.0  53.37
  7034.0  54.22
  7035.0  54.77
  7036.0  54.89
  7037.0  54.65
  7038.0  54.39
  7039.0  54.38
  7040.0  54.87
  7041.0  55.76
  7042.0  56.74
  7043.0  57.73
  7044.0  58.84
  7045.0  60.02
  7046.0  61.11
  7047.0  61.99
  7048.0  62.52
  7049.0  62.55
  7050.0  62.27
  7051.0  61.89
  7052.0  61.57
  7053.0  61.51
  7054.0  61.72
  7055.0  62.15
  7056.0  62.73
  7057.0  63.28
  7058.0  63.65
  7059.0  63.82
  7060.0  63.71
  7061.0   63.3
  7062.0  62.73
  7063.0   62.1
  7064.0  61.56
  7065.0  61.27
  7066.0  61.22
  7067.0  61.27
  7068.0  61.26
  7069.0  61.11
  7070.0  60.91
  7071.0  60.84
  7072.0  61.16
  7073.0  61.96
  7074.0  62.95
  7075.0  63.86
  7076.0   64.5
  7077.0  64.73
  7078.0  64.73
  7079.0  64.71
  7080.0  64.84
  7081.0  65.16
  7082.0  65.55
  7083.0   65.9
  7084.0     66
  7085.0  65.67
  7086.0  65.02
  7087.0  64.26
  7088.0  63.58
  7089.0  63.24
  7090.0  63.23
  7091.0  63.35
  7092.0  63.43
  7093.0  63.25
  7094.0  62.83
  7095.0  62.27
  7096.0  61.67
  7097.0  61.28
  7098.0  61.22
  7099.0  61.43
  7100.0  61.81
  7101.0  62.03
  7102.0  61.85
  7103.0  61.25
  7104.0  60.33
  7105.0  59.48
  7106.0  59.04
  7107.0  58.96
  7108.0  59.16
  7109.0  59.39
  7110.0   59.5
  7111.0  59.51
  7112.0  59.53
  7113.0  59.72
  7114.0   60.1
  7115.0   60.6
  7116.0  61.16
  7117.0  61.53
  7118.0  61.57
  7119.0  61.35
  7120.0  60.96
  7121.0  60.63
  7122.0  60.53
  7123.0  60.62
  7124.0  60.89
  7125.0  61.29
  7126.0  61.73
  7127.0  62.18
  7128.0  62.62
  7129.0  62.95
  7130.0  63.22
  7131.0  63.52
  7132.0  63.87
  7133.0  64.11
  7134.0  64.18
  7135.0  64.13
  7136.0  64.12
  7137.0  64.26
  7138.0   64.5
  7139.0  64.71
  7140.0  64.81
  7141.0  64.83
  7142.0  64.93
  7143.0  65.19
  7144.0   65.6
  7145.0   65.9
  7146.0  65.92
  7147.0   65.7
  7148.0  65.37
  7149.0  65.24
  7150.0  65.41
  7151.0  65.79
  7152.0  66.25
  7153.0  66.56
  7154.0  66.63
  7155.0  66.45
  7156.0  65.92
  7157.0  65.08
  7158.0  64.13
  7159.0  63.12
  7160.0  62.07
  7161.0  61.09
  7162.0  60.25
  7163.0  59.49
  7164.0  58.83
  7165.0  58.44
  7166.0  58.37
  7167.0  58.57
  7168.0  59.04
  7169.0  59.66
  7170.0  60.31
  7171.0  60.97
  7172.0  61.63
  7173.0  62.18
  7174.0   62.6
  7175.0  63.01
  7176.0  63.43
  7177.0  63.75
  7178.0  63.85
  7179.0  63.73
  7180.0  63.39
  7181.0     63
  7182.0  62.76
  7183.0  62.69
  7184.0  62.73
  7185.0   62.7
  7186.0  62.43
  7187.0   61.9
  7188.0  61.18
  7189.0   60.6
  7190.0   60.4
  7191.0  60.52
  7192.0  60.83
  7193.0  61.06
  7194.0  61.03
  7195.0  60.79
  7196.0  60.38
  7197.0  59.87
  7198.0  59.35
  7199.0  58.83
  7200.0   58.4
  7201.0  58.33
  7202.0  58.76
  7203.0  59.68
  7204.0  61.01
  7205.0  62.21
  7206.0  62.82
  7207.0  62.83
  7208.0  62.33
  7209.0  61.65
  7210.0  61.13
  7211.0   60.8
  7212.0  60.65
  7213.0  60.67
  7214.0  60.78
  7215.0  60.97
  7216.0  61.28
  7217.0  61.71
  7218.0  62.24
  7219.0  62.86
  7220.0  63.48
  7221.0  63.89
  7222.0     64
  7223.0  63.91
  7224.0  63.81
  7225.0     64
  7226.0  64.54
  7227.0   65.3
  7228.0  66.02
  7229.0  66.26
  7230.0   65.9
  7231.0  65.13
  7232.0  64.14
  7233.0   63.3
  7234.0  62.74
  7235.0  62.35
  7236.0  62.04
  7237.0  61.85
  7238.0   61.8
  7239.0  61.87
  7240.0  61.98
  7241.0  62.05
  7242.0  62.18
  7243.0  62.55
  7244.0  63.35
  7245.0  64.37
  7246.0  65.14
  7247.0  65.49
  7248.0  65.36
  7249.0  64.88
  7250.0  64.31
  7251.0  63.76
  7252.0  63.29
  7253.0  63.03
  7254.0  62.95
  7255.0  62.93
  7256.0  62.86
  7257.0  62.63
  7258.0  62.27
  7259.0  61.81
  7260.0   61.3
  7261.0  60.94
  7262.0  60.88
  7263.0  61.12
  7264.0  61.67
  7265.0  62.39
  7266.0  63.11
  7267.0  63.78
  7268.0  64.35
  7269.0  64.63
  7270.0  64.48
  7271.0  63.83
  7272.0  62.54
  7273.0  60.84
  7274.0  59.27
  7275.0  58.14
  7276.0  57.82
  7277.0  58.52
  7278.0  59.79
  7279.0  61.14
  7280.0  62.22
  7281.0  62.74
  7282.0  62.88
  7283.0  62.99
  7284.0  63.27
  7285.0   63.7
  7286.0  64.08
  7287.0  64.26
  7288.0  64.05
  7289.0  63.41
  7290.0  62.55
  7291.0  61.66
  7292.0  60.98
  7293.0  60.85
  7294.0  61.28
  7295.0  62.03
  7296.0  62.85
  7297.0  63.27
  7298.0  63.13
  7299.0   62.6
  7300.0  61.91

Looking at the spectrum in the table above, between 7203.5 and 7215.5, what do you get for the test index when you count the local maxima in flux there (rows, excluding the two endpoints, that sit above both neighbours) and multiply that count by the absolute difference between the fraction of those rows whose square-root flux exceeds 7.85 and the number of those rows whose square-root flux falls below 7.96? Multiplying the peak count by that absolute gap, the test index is 12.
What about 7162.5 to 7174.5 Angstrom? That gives 0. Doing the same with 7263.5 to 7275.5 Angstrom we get 6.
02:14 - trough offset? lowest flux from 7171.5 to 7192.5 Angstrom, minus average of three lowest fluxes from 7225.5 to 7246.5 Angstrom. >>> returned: -1.4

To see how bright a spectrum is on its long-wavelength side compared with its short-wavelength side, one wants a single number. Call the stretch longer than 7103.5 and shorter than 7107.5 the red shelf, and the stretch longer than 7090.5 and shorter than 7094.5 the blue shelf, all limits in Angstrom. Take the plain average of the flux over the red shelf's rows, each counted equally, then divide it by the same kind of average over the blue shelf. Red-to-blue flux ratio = 0.94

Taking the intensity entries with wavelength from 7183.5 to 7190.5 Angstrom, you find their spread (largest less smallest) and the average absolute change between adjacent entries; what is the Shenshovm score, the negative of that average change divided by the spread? -0.167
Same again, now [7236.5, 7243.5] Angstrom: -0.178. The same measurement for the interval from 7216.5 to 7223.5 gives -0.173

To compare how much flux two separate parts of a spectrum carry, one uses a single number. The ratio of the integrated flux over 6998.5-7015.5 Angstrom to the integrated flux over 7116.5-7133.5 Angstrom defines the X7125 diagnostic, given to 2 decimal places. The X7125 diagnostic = 0.96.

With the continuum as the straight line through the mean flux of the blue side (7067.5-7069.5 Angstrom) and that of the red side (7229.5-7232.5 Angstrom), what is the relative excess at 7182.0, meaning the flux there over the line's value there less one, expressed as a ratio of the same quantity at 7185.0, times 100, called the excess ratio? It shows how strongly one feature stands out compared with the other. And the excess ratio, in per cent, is 90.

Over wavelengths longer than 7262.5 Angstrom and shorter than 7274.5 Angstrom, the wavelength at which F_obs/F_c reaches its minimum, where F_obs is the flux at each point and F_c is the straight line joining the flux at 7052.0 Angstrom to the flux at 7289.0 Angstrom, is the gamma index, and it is 7274.0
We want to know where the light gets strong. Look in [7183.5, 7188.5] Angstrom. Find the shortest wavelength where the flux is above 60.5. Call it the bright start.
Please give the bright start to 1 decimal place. 7184.0 Angstrom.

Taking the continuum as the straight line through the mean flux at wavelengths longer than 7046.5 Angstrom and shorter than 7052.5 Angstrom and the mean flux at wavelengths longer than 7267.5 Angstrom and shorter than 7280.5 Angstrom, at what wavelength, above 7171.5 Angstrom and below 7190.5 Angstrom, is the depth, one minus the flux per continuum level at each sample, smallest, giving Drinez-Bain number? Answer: 7178.0 Angstrom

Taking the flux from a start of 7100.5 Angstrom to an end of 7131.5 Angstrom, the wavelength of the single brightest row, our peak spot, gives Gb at 7131.0 Angstrom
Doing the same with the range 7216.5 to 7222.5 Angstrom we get 7222.0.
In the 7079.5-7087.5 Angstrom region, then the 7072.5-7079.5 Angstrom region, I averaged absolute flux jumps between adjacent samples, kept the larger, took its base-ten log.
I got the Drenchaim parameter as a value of -0.33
